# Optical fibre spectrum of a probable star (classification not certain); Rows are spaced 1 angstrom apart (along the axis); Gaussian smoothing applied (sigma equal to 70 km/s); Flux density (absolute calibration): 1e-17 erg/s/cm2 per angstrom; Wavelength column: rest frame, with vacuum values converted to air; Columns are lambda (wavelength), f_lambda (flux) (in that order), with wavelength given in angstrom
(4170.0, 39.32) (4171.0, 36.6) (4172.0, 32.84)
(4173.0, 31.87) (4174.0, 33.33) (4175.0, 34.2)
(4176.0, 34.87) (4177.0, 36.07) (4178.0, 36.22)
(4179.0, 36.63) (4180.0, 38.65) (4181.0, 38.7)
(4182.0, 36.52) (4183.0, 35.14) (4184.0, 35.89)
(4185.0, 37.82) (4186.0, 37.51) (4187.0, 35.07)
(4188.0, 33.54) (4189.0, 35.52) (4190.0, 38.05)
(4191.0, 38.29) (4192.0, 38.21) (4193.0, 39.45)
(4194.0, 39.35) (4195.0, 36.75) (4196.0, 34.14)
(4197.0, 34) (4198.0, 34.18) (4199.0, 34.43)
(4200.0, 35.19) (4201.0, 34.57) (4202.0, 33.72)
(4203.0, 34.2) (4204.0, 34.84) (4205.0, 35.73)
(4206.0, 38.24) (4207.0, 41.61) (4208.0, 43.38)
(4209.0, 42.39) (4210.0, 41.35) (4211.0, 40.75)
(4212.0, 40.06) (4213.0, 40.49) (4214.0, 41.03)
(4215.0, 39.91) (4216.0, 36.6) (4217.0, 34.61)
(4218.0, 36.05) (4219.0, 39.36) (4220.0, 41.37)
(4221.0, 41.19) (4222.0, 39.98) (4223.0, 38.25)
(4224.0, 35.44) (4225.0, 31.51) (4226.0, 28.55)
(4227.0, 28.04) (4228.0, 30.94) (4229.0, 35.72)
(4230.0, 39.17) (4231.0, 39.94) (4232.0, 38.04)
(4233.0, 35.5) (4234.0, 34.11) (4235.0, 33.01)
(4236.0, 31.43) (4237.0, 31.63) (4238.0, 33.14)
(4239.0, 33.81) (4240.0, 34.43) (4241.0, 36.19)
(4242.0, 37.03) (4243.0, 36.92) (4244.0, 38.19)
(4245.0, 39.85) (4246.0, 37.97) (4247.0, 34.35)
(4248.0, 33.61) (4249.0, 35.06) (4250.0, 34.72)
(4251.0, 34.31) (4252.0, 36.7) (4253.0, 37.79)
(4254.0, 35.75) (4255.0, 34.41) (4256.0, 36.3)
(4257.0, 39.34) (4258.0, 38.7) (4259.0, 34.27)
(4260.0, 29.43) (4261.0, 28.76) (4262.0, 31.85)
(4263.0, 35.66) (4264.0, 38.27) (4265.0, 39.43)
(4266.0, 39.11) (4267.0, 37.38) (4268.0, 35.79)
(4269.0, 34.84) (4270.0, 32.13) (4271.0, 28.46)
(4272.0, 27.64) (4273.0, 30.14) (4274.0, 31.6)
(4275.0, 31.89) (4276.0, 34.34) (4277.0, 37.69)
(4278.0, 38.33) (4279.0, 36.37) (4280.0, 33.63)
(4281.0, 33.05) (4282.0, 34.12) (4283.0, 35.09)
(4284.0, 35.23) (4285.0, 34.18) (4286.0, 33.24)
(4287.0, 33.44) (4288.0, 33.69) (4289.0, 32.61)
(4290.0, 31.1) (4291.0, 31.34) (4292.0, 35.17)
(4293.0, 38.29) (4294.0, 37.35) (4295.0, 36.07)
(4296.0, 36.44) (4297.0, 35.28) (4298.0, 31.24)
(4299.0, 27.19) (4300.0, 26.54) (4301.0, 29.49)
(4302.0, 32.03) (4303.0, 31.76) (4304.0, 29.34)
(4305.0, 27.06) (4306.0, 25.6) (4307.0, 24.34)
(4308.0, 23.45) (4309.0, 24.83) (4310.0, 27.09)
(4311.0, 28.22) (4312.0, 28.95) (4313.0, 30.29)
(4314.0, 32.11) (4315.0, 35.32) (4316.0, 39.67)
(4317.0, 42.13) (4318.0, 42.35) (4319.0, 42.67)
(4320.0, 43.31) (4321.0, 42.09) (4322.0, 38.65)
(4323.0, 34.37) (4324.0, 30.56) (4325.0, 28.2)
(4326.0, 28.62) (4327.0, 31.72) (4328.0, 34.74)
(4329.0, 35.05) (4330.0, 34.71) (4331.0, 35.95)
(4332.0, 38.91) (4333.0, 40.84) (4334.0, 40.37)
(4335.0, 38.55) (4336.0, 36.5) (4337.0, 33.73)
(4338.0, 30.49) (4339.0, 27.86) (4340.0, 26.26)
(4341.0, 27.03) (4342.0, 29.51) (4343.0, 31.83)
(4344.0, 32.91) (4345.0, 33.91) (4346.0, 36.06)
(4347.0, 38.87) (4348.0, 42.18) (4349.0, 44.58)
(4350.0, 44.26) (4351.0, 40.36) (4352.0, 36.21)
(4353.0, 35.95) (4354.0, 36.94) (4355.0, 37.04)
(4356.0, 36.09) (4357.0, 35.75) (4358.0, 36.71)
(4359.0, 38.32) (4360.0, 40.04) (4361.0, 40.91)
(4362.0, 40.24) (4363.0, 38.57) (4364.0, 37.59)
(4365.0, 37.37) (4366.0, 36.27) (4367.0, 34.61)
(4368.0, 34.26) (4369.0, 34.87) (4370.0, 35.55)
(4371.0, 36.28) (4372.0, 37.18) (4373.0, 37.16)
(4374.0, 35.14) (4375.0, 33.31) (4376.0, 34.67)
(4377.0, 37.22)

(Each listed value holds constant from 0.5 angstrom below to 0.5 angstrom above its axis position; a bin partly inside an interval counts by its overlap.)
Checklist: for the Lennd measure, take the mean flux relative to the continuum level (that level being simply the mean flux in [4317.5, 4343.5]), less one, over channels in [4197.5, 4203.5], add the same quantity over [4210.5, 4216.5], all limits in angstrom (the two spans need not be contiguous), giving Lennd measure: 0.13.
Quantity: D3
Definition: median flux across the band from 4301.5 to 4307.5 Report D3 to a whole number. 28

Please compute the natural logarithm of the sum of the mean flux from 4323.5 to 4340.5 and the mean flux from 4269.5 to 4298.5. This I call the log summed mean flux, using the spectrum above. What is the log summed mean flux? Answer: 4.21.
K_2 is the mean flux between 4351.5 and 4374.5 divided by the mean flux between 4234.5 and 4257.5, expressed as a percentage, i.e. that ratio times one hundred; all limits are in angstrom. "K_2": 104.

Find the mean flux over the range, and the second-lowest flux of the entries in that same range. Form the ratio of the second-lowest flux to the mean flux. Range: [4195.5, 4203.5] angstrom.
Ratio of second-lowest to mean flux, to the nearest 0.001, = 0.991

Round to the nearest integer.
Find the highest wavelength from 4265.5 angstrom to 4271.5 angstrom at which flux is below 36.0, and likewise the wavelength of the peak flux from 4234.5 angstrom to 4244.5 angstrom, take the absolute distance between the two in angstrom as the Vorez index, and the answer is 27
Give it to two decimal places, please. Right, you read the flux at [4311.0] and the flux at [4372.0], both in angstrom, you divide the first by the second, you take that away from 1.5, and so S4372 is 0.74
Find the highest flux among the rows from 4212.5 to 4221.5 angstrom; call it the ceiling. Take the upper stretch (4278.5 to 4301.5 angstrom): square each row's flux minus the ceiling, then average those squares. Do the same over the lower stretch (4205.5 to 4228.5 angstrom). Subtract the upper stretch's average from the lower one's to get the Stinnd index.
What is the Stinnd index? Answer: -40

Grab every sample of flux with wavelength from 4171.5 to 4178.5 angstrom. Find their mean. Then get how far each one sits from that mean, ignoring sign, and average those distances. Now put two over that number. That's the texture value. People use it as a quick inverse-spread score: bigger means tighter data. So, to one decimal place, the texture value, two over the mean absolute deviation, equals 1.5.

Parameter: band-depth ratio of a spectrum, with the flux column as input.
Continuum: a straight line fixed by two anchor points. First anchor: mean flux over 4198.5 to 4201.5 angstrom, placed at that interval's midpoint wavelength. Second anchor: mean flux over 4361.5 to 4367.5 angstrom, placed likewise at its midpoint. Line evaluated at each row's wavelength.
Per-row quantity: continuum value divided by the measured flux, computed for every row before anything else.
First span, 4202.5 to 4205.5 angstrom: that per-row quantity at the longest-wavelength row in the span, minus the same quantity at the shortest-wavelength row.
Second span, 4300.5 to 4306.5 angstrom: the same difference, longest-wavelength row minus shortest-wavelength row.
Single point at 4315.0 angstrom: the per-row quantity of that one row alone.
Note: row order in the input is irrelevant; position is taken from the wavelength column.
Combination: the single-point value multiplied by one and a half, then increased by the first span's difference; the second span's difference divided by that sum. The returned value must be 0.13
